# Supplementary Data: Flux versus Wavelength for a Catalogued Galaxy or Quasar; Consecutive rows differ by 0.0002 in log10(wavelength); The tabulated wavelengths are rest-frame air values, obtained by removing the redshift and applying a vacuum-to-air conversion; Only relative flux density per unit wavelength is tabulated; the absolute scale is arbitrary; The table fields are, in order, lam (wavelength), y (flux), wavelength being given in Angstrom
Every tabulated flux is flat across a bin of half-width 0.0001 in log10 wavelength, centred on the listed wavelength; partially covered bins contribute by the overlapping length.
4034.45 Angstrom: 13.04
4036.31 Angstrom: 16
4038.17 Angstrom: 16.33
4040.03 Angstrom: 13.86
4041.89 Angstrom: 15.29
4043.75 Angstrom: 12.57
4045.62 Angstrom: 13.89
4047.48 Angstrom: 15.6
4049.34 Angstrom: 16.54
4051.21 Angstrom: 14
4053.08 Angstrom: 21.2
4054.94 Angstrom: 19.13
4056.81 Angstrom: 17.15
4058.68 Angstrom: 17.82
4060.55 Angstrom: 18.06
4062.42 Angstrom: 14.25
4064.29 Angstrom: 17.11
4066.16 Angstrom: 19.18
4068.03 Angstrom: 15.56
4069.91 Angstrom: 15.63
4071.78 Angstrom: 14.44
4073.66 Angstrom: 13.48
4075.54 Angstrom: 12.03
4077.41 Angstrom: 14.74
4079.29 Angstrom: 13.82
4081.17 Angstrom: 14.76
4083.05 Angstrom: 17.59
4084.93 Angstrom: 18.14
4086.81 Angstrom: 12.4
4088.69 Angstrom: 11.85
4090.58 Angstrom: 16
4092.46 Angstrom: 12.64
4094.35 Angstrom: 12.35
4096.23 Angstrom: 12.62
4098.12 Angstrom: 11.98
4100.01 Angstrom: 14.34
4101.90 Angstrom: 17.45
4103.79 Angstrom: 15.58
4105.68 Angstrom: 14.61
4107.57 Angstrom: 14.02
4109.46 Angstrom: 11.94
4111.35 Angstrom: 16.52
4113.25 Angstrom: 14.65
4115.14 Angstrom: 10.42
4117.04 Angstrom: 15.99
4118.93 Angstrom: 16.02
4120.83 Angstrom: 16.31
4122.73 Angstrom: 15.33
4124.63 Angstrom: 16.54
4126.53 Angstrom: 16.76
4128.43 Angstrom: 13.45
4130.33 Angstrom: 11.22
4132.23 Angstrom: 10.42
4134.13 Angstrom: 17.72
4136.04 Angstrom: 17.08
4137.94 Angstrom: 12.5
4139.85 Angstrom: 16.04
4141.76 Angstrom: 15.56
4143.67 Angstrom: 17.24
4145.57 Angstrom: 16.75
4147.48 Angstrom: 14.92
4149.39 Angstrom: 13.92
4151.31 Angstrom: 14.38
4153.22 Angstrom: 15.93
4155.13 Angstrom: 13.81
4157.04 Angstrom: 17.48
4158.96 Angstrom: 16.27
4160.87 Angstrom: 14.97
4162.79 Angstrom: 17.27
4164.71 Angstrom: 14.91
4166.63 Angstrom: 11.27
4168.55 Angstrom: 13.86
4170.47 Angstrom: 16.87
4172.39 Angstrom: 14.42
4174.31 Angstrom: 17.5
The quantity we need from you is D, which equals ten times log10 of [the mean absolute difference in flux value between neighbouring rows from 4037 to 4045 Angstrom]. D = 3.4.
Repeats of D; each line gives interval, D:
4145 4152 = 0.4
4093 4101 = 0.4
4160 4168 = 4.4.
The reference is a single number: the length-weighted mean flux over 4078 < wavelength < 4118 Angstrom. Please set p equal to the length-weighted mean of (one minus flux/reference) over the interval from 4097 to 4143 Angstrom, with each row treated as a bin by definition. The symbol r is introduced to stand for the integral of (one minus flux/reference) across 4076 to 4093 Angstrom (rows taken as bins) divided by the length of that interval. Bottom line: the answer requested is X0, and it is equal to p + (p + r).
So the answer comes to -0.08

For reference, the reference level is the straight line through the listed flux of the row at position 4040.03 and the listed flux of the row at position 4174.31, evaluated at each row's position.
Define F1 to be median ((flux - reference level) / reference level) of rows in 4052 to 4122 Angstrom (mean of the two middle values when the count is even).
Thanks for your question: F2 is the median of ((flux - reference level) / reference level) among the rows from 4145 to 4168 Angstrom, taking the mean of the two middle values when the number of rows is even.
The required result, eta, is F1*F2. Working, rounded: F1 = -0.009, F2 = -0.12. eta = 0.0011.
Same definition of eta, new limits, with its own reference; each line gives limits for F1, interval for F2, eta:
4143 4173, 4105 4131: 0.0067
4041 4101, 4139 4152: 0.0006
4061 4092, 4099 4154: 0.0007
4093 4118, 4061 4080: 0.0009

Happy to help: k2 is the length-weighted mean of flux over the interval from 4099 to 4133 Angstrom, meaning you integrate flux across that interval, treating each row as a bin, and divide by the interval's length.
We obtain 14.5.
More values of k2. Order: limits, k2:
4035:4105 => 15.3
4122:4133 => 14.0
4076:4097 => 14.2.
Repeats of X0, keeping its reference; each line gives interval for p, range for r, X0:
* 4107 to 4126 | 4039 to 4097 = -0.15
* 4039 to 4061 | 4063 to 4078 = -0.34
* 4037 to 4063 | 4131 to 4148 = -0.33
